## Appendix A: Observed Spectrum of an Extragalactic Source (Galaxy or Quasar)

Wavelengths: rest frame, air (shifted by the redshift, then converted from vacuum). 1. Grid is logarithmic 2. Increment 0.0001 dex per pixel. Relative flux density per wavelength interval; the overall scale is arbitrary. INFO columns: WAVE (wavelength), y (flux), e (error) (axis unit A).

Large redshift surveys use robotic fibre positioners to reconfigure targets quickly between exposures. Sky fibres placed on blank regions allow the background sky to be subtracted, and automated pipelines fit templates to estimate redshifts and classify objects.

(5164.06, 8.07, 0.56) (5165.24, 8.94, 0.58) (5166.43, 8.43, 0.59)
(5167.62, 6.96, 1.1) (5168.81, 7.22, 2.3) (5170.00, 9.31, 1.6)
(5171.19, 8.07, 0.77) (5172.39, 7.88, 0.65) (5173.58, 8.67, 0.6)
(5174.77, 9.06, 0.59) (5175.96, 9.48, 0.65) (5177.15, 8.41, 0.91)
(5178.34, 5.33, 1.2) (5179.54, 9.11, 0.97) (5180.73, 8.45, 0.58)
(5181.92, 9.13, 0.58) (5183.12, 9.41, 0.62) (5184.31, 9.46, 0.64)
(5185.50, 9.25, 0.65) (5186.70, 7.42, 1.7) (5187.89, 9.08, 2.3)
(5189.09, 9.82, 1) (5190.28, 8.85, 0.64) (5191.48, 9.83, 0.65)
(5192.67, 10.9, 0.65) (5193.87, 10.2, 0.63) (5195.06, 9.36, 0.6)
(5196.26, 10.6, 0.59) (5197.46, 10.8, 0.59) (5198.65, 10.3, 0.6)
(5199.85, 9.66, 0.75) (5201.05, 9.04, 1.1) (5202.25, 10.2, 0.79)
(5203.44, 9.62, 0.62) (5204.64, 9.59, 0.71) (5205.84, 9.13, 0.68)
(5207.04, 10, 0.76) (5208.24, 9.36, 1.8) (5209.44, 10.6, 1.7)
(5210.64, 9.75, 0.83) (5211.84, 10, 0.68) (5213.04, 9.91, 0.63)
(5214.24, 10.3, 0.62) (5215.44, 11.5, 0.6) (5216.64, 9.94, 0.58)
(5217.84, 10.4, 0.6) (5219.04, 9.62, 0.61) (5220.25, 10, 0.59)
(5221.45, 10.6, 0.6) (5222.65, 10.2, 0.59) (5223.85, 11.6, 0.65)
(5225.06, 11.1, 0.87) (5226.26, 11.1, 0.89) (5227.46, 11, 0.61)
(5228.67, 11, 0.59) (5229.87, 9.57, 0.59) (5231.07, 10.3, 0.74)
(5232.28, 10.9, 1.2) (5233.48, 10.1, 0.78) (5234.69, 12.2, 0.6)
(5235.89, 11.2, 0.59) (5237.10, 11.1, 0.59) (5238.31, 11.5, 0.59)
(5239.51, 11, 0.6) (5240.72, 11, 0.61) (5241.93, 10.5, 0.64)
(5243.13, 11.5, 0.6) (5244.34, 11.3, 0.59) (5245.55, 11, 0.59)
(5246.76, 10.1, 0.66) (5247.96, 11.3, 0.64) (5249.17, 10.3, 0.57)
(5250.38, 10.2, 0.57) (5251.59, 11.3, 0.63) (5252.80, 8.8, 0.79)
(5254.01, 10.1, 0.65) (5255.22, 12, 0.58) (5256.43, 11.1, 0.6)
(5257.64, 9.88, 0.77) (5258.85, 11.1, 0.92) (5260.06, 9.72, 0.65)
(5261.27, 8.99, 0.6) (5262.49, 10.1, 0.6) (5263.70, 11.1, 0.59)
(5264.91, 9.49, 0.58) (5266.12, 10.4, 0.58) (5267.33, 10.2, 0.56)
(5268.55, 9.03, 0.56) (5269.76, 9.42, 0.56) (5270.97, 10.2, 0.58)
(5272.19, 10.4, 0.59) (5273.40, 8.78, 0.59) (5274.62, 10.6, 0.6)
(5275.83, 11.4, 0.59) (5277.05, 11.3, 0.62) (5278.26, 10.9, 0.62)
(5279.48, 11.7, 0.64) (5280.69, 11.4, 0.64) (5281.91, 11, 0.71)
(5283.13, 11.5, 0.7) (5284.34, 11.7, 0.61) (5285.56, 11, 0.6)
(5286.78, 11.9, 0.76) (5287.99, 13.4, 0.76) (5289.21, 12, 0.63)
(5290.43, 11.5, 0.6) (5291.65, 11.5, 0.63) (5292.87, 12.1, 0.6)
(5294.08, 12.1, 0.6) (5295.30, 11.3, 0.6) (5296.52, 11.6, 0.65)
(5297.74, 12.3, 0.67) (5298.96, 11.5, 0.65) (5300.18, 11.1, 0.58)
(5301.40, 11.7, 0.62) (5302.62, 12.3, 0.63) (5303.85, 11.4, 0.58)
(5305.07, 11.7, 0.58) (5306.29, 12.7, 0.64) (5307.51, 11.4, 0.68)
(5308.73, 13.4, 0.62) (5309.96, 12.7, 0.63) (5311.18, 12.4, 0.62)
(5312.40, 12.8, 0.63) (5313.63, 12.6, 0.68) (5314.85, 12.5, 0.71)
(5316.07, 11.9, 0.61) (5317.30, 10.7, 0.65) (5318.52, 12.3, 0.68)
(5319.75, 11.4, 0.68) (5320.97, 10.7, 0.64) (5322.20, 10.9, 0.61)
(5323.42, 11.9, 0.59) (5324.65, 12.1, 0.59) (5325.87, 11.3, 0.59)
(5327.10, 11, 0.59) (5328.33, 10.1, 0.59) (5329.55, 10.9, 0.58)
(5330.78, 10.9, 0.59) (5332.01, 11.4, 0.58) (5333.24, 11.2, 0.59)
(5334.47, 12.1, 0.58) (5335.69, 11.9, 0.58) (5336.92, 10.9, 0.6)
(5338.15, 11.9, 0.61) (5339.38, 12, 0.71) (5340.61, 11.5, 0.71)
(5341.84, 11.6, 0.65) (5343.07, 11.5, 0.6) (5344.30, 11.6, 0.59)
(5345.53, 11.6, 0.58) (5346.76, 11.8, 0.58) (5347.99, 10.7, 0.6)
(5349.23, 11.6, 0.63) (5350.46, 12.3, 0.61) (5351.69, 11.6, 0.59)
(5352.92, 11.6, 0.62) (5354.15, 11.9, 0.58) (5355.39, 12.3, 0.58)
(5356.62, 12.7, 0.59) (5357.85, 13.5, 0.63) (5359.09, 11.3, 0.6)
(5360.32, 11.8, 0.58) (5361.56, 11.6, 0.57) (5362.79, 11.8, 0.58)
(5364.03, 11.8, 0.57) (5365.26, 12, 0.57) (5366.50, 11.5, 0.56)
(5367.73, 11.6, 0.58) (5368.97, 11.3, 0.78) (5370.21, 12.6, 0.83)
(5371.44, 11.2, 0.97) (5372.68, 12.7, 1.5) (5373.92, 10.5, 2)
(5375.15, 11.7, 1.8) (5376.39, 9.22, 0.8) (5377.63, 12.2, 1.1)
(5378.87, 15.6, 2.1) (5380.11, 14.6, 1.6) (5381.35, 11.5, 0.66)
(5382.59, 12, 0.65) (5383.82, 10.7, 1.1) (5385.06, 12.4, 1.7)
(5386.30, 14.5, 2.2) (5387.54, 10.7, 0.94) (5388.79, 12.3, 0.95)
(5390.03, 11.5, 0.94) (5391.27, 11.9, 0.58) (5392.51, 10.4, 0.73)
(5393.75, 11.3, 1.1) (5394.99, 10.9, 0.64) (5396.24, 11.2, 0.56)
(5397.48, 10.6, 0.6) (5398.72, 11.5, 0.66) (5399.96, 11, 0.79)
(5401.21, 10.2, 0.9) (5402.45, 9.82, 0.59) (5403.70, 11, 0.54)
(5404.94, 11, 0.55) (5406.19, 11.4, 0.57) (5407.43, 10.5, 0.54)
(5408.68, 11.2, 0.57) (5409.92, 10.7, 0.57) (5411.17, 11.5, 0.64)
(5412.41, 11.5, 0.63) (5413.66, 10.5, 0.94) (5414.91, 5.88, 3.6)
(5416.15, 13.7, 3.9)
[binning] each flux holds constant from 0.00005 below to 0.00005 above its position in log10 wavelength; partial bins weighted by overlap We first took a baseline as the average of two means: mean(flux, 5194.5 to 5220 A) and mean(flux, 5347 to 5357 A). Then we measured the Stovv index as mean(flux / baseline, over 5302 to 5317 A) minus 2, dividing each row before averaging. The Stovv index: -0.87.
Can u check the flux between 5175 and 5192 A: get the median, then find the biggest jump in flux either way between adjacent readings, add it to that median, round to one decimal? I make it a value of 12.9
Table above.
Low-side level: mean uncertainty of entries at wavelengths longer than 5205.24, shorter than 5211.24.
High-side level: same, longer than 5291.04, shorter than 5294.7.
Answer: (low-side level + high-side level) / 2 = 0.88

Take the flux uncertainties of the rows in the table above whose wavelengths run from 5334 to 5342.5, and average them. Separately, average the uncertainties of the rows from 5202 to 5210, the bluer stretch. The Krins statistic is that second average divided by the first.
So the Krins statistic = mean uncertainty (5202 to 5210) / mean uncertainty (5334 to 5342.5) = 1.6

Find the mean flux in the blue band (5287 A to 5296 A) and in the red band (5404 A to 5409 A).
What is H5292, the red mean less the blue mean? -1.0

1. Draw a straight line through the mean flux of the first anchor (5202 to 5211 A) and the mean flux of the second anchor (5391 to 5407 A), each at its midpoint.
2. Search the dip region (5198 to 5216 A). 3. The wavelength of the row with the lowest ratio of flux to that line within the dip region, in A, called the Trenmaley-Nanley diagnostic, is 5201.05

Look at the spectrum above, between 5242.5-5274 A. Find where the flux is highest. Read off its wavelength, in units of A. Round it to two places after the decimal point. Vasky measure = 5255.22 A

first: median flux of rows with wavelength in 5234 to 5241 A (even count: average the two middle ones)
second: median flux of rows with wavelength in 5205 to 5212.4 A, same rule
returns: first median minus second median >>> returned 1.3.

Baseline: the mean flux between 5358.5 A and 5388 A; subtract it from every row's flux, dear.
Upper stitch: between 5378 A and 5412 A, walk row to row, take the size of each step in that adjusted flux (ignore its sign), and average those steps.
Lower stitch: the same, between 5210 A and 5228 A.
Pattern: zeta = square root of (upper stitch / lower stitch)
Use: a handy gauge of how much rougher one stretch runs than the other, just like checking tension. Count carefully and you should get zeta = 1.34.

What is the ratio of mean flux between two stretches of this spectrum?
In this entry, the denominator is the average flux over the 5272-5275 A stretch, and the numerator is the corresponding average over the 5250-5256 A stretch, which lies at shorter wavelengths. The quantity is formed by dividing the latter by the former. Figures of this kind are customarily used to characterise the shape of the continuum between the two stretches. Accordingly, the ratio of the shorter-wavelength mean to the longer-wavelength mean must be 1.1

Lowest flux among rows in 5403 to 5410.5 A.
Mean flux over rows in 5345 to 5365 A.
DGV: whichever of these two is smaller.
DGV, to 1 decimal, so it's 10.5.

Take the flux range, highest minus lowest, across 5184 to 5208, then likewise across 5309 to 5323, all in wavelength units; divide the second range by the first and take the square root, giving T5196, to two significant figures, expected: 0.78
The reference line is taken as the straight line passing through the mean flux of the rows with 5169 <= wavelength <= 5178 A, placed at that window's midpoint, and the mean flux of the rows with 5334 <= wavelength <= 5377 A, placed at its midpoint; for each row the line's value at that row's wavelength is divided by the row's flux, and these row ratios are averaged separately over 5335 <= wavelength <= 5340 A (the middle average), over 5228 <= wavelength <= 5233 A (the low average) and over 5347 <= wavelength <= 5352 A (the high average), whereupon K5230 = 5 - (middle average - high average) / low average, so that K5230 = 5.03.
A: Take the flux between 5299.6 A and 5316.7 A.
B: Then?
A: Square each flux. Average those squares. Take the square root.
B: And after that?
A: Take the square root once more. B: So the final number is 3.49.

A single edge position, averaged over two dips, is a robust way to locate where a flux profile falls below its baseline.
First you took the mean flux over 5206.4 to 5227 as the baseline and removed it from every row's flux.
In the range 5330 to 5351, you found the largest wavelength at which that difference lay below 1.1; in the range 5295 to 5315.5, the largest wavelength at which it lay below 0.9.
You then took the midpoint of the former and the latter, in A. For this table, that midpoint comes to 5324.1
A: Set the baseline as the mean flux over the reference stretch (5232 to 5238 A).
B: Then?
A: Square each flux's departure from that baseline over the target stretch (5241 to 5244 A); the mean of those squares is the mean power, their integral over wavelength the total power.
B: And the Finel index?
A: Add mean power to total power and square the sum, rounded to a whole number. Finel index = 1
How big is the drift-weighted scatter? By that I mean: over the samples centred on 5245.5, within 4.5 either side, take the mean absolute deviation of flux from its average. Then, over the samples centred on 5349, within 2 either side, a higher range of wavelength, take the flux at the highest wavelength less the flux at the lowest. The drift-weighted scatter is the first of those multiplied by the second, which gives 0.8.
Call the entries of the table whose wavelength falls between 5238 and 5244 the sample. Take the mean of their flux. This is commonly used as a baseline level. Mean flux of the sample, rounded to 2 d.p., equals 11.10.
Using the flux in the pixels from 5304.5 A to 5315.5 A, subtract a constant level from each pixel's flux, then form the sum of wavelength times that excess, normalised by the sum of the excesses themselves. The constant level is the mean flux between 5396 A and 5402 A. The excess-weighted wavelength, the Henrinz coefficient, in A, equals 5310.4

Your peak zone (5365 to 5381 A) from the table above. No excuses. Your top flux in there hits 15.6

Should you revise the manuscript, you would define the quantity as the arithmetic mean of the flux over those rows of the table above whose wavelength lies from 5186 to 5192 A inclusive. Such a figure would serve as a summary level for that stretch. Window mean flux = 9.0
